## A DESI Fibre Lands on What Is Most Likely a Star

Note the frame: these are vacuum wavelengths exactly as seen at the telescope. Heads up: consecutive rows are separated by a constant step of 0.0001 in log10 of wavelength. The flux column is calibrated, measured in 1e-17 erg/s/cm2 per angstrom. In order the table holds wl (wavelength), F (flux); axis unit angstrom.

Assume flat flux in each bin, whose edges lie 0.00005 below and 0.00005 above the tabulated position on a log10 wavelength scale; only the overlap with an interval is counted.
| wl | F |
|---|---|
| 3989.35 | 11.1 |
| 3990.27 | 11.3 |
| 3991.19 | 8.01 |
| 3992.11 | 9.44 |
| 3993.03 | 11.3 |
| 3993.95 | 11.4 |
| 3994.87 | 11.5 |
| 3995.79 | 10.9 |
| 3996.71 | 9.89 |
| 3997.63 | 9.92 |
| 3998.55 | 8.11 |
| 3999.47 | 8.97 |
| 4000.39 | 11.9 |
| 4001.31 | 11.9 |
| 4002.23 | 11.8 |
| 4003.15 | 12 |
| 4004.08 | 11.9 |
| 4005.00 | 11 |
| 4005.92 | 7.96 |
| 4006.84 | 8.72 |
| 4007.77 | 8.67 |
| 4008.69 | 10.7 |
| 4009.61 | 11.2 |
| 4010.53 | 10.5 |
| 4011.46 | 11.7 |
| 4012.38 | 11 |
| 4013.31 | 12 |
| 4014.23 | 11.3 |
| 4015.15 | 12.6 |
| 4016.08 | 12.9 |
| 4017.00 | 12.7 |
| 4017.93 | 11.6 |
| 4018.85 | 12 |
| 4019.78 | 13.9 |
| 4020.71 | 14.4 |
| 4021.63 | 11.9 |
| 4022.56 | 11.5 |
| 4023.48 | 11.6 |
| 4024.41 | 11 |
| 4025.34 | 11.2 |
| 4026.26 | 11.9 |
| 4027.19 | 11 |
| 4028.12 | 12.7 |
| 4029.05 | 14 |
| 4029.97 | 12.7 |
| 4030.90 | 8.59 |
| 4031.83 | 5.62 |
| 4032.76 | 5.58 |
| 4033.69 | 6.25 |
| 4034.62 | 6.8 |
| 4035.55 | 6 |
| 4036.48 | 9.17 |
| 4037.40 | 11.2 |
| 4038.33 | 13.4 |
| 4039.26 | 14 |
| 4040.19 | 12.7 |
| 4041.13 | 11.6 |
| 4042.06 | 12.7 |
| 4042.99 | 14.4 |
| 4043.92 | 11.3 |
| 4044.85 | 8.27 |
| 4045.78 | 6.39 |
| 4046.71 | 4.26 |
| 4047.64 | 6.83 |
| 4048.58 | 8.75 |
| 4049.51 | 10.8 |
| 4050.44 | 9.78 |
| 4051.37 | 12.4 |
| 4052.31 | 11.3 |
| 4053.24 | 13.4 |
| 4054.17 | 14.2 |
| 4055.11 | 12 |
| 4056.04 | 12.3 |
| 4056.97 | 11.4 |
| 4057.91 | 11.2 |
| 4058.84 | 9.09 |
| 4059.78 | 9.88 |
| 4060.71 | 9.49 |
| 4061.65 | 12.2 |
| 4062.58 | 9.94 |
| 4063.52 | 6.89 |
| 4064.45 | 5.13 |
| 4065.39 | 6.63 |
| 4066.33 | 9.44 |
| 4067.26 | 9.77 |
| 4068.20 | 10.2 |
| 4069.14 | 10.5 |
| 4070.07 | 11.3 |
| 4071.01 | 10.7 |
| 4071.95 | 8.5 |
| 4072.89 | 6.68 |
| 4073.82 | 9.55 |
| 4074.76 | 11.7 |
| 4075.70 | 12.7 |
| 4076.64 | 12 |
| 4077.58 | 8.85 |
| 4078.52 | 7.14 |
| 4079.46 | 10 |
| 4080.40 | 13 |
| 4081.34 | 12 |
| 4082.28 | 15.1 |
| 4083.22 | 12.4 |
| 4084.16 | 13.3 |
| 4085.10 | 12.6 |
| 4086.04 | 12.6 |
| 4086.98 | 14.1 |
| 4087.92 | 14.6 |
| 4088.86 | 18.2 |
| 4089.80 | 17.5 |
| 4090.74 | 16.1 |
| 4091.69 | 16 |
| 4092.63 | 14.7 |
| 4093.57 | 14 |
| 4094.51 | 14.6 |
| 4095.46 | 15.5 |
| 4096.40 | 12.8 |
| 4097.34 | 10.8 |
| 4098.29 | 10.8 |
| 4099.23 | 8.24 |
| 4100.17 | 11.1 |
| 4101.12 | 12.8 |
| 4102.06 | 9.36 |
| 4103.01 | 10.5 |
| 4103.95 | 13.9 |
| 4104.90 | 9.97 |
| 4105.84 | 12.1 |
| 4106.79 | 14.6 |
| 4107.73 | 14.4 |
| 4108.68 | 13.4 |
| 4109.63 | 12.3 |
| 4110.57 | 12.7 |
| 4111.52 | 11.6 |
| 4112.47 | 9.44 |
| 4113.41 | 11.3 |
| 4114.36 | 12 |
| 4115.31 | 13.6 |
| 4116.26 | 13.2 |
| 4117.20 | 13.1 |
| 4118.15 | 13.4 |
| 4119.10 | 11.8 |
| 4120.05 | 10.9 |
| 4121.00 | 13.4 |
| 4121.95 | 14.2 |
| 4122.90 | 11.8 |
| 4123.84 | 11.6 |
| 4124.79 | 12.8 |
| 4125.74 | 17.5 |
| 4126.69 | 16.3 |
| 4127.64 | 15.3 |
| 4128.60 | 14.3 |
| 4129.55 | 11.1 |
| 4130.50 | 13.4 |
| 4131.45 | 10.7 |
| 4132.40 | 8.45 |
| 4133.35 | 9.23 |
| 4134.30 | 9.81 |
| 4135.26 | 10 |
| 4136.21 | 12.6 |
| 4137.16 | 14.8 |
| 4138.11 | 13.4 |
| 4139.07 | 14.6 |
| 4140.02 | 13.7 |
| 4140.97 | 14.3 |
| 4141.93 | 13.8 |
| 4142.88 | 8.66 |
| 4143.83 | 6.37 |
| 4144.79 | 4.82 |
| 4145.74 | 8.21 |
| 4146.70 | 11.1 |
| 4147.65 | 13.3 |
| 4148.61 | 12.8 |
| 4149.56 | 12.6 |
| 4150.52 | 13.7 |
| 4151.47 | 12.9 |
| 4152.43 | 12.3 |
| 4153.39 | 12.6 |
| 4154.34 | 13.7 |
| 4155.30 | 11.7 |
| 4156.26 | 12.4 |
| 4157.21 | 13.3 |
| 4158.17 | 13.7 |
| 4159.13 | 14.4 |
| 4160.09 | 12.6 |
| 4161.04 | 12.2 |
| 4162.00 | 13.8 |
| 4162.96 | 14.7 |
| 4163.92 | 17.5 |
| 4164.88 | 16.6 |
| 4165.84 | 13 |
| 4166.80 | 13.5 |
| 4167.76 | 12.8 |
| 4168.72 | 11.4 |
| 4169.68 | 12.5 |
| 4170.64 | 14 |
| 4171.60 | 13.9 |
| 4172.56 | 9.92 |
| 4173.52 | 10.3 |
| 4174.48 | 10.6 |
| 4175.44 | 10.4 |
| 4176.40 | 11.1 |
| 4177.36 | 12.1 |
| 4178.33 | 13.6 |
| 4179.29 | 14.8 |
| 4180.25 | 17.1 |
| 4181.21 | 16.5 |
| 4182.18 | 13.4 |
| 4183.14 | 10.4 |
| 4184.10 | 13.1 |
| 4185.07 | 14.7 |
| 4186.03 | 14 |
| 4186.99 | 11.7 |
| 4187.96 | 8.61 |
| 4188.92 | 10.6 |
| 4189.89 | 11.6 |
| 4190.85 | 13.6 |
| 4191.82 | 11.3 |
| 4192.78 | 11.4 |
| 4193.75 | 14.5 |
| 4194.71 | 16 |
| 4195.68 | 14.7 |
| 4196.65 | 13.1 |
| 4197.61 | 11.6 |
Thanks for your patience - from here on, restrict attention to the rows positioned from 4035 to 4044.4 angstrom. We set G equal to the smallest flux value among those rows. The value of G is 6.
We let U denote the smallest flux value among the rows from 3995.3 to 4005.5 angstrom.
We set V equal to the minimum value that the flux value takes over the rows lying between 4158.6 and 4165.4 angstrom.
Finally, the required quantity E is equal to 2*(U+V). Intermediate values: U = 8.11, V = 12.2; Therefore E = 41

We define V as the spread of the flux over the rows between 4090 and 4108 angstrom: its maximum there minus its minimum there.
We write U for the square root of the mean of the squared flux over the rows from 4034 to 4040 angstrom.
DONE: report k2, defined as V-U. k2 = -3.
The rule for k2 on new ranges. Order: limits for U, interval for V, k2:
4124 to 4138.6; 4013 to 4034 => -4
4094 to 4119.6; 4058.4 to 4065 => -5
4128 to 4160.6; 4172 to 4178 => -10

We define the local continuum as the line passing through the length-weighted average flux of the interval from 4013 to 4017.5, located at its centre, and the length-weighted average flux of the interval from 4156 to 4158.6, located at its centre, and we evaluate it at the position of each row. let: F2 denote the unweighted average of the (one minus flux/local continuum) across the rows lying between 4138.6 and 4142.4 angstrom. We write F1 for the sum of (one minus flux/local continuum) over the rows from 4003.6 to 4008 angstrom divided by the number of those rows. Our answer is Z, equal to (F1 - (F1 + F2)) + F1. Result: 0.3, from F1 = 0.21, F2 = -0.08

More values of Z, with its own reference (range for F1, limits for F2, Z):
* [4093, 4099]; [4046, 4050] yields -0.4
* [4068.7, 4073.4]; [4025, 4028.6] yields 0.2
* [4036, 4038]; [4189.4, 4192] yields 0.1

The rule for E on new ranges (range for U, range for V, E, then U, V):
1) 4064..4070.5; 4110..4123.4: 29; 5.13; 9.44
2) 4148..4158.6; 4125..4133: 40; 11.7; 8.45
